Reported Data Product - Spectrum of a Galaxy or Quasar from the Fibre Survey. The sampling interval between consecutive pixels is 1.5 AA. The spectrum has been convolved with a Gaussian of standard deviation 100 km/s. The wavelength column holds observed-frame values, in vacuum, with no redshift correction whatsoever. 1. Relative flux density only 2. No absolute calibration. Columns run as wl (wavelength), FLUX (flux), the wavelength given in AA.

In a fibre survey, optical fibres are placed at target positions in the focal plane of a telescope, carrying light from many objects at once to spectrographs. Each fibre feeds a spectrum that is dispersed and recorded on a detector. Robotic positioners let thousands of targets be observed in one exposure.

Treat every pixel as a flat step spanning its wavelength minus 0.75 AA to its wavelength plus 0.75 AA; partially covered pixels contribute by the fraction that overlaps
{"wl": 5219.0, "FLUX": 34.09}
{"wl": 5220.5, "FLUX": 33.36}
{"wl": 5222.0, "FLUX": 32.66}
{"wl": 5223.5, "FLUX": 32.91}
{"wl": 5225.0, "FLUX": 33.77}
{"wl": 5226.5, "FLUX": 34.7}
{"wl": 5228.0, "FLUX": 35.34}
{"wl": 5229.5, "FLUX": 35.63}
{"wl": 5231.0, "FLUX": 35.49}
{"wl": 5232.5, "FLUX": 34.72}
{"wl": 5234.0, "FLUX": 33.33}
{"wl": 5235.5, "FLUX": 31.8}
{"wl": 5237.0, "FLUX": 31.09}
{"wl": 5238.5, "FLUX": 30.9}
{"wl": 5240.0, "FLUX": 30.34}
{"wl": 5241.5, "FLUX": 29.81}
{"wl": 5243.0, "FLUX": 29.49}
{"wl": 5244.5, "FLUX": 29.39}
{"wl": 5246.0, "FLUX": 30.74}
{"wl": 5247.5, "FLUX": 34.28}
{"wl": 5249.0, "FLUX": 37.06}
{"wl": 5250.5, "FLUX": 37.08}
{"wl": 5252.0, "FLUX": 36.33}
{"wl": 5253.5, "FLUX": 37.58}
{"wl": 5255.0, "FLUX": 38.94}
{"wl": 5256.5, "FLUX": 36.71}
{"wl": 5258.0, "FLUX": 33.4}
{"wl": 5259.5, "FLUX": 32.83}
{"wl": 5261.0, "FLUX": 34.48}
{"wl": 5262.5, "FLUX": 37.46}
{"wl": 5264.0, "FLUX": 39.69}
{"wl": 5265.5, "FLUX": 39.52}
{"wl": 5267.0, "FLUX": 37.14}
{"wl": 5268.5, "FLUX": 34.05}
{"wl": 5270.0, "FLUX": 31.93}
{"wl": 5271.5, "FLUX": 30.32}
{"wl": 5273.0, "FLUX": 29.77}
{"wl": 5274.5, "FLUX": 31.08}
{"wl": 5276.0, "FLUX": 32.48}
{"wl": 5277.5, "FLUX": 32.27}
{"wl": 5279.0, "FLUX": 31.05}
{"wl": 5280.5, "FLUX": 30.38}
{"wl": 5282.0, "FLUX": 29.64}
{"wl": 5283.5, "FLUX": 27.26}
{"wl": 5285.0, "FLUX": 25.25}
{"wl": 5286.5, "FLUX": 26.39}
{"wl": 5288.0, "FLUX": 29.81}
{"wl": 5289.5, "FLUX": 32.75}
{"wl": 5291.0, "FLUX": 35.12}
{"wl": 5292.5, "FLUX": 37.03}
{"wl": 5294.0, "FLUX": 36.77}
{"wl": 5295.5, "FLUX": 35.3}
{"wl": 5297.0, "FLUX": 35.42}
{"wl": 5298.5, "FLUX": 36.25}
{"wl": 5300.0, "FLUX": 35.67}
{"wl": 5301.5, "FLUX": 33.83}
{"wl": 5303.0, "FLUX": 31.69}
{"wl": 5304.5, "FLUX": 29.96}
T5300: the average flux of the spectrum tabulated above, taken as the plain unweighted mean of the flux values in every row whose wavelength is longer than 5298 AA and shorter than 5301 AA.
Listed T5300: 36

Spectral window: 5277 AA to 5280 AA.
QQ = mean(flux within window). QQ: 32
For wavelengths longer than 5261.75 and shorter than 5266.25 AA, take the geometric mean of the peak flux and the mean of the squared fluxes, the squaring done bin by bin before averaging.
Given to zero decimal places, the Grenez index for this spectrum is 245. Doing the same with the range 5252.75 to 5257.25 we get 236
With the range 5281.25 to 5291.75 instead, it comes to 176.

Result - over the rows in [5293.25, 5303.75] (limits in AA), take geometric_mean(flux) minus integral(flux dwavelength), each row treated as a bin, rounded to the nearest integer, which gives -332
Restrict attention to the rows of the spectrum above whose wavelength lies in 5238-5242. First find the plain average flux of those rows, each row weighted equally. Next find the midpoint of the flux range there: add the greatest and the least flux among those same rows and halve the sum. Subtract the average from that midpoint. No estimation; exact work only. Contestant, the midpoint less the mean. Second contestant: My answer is 0.0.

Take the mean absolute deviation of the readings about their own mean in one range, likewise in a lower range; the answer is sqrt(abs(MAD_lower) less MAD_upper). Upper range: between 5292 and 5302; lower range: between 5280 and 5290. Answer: 1.2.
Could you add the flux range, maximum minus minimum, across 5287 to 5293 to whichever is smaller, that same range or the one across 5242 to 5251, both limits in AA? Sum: 14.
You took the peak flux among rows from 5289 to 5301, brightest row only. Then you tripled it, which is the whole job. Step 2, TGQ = 111.1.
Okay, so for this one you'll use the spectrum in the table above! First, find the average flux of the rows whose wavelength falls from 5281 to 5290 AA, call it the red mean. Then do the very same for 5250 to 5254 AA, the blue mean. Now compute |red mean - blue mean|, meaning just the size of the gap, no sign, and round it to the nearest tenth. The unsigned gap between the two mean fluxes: 8.5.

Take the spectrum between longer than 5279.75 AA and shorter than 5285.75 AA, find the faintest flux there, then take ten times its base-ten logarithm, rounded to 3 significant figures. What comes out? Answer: 14.0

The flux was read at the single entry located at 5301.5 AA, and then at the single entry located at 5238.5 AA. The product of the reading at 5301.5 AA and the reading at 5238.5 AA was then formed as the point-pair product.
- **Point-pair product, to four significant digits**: 1045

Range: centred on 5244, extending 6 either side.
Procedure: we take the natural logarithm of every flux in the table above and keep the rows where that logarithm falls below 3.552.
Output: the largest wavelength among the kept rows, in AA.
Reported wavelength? 5247.5 AA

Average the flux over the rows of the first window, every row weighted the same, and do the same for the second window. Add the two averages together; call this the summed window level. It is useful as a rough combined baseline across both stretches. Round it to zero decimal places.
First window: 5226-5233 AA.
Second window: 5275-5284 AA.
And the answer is 66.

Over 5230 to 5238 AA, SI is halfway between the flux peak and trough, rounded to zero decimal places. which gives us 33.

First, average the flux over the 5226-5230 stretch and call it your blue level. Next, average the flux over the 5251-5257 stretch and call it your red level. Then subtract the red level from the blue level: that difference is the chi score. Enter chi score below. -2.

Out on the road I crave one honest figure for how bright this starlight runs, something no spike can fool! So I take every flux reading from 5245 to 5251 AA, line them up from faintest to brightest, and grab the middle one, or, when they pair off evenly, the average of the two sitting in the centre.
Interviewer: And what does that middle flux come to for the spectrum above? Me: 35.7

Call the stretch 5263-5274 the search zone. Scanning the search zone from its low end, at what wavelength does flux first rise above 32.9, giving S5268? 5264.0 AA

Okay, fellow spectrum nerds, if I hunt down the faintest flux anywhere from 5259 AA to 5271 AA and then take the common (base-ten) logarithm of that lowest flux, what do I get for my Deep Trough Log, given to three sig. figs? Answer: 1.50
